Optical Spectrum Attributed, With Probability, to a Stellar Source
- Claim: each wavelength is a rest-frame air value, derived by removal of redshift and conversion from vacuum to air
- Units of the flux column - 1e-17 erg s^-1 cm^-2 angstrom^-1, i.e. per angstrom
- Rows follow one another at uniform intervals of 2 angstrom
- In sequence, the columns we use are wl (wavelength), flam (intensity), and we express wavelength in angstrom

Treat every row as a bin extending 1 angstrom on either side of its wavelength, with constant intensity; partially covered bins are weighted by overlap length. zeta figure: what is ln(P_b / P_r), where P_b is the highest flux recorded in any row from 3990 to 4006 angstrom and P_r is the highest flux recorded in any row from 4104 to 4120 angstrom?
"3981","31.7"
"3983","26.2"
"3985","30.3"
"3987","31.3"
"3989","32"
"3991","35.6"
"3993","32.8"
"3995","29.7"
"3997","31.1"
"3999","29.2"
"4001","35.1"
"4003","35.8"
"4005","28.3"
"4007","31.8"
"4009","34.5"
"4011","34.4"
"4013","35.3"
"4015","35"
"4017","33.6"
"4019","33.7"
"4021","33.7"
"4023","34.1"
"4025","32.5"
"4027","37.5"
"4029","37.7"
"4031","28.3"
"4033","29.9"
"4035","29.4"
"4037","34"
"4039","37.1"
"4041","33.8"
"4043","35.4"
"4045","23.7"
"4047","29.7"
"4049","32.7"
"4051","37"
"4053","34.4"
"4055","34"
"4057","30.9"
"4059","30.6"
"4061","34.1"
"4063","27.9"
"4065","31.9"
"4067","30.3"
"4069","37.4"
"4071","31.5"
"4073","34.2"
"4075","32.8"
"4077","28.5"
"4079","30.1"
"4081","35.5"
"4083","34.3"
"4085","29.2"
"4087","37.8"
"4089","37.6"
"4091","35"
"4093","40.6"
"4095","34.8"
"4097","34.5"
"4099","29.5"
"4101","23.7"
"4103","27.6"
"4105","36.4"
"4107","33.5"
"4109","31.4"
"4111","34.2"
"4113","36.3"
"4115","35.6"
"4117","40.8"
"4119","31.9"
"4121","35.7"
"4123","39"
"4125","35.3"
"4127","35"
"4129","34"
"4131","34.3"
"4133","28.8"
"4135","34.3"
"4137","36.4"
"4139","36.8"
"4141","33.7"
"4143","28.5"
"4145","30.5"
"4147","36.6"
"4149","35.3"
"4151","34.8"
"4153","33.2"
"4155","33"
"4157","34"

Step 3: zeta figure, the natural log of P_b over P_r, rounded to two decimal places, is -0.13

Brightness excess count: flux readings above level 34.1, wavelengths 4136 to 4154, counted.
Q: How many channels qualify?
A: 5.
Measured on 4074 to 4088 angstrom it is 3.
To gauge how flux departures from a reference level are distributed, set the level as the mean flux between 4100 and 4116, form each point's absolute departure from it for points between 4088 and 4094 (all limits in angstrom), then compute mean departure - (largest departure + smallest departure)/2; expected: -0.1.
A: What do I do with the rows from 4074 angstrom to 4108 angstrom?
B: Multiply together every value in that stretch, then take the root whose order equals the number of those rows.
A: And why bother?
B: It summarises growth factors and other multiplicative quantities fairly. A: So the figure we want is 32.7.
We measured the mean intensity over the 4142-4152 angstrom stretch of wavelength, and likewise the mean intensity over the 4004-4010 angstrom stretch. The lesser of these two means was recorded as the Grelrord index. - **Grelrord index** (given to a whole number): 32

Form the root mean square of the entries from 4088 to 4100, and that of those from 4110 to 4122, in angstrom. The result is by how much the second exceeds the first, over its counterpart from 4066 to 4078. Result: 0.01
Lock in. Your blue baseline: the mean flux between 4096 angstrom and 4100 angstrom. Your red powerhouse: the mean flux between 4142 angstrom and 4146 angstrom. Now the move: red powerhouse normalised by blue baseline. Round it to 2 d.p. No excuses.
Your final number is 0.92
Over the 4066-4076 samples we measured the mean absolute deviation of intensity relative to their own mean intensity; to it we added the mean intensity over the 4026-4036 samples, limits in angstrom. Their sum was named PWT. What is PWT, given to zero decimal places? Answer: 35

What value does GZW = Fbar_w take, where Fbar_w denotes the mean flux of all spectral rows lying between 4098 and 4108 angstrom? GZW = 30.1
